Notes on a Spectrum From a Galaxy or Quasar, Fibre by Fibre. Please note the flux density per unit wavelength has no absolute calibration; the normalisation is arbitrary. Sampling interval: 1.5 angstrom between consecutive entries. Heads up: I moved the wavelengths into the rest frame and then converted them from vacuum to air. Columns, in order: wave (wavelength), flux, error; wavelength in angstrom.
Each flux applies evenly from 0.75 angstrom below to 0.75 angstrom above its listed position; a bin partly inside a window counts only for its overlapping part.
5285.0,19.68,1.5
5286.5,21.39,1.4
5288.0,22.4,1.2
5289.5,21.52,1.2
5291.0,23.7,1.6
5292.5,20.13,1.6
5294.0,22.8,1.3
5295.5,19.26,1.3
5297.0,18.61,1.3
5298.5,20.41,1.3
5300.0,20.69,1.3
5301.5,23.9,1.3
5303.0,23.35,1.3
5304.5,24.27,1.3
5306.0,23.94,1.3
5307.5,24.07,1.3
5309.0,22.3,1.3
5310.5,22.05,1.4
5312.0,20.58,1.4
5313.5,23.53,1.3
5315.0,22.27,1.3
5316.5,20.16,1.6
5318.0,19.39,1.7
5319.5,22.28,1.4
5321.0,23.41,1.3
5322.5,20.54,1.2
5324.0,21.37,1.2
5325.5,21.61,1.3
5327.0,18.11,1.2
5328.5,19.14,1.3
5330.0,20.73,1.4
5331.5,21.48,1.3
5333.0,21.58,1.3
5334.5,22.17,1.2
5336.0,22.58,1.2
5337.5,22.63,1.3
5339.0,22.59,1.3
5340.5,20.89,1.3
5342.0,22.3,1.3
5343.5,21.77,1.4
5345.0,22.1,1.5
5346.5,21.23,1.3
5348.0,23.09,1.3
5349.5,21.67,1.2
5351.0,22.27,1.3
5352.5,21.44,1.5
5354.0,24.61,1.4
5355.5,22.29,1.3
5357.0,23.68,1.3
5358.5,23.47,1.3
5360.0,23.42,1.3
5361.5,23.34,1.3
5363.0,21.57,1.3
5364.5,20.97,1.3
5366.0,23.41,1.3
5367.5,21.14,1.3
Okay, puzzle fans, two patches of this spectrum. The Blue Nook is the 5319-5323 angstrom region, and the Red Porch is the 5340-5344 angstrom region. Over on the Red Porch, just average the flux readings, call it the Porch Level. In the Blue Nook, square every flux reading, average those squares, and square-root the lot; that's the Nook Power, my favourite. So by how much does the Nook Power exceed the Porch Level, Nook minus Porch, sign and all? 0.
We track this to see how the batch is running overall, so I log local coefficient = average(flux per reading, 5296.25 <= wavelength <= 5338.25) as 21.7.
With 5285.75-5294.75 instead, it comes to 22.0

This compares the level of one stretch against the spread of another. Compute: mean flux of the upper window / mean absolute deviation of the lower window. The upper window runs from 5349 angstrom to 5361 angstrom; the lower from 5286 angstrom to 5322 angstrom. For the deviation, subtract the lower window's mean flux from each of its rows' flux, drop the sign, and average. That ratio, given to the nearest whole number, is 16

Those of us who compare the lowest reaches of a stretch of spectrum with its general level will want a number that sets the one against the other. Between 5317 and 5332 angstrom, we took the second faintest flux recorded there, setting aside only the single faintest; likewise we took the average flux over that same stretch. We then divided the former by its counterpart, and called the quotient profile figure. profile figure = 0.92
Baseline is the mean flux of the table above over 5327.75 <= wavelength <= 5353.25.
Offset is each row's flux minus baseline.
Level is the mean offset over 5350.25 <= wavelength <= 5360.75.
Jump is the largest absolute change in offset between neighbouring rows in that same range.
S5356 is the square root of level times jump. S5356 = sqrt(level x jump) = 2.0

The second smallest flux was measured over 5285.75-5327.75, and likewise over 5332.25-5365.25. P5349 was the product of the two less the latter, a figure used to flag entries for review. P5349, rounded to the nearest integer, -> 369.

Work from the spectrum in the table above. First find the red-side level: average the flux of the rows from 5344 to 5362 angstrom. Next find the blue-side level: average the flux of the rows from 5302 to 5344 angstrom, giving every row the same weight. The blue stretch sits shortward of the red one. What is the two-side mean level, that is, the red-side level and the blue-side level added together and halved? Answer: 22.3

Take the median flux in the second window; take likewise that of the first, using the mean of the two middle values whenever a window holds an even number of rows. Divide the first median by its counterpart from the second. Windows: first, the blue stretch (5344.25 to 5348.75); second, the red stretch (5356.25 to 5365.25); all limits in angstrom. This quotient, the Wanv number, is 0.945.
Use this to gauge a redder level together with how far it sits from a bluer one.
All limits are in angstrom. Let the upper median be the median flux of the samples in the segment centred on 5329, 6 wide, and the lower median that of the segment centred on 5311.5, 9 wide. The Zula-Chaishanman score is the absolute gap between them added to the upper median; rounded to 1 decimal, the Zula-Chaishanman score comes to 22.3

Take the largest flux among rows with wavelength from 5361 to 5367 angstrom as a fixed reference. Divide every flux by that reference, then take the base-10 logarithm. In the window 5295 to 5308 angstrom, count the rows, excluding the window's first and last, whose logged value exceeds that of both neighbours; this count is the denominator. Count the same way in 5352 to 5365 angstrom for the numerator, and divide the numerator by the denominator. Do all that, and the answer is 1.0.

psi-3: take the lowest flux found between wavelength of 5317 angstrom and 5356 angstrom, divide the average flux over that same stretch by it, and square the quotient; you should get 1.43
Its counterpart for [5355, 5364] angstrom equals 1.13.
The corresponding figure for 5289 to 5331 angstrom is 1.42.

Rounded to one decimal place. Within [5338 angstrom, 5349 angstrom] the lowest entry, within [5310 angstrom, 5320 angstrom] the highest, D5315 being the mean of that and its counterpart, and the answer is 22.2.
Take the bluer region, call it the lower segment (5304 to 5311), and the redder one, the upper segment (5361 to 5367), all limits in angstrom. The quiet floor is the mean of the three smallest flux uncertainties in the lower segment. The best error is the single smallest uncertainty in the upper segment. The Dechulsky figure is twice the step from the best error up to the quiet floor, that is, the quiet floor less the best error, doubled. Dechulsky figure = 0.00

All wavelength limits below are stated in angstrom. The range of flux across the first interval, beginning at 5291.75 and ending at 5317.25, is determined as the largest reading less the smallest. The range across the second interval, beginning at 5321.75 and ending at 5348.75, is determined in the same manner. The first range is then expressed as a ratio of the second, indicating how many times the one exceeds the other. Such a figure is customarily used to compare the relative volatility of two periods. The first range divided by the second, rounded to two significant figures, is 1.1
